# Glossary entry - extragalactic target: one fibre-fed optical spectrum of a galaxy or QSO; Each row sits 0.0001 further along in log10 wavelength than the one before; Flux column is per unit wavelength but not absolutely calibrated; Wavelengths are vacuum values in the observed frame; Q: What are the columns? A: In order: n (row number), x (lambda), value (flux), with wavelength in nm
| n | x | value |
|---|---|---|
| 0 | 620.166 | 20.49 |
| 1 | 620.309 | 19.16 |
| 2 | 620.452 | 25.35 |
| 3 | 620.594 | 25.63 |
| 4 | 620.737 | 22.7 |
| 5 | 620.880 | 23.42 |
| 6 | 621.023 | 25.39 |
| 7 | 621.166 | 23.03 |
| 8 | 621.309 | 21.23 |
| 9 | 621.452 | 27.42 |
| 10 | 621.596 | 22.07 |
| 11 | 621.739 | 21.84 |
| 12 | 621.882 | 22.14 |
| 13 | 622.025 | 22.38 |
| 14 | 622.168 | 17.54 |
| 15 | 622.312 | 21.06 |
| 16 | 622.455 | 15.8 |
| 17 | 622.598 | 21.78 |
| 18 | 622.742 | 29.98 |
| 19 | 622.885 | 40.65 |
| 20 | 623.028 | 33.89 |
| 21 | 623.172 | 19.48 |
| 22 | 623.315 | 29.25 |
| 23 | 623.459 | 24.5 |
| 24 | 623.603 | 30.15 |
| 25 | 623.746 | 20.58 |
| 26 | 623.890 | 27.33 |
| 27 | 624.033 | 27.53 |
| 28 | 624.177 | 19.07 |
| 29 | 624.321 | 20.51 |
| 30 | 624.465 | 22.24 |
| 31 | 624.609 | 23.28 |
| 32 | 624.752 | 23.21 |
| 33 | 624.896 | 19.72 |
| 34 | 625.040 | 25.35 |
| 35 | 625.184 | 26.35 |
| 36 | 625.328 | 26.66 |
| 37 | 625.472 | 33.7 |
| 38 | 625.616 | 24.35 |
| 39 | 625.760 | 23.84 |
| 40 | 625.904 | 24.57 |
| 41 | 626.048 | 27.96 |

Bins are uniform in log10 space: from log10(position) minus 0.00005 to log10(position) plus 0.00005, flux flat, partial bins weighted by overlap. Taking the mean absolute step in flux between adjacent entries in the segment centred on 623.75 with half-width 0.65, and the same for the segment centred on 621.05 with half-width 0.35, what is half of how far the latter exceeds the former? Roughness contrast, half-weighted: -2.1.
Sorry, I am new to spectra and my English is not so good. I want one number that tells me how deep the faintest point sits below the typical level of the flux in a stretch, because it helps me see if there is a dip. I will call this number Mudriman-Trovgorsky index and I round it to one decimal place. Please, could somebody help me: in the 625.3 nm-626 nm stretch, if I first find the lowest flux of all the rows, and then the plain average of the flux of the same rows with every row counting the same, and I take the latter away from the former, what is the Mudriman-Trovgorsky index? -2.8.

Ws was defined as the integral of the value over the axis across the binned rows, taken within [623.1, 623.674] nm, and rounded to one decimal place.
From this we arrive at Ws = 14.8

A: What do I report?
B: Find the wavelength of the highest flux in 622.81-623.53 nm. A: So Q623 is 622.885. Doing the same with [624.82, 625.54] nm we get 625.472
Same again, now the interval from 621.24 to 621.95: 621.452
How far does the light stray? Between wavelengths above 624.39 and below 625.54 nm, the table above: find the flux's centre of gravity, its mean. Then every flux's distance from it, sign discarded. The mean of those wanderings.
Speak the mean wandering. 3.0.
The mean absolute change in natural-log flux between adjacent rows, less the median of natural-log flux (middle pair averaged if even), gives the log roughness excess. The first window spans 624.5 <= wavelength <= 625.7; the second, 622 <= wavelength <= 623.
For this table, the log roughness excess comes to -2.93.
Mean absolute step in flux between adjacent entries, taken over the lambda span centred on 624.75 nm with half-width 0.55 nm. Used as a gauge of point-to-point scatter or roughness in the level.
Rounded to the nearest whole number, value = 2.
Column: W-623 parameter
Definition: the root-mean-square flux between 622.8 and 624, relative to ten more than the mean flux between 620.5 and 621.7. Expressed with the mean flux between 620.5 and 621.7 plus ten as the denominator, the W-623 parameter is 0.86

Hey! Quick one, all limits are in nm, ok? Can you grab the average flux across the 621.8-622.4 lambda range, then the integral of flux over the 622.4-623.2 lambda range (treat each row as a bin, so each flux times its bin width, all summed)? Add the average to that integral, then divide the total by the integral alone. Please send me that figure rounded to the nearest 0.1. 1.9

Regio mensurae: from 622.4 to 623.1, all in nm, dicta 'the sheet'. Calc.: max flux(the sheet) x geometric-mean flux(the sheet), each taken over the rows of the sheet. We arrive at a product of 1095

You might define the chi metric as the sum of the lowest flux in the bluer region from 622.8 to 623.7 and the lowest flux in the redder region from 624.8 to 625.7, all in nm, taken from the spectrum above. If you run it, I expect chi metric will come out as 39.2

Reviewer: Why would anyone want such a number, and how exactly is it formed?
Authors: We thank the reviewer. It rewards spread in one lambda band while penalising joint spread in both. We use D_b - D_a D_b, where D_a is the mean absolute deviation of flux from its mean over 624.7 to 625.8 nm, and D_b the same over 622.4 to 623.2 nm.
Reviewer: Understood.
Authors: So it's -13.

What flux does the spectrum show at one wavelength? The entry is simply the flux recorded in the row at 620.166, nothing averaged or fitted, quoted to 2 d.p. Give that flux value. 20.49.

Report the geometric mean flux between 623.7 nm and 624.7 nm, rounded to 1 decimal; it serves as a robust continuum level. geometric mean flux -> 22.7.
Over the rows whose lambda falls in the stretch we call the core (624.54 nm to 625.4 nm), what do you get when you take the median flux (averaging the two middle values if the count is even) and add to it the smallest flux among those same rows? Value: 44.0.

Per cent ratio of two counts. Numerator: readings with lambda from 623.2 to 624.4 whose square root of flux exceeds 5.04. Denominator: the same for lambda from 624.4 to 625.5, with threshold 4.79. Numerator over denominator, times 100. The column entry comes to 67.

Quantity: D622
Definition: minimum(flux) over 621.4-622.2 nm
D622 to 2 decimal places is 17.54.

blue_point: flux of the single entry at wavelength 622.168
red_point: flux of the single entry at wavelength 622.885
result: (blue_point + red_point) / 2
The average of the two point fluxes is 29.1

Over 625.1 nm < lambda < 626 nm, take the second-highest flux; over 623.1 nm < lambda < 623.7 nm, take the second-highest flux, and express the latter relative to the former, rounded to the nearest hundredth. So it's 1.10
